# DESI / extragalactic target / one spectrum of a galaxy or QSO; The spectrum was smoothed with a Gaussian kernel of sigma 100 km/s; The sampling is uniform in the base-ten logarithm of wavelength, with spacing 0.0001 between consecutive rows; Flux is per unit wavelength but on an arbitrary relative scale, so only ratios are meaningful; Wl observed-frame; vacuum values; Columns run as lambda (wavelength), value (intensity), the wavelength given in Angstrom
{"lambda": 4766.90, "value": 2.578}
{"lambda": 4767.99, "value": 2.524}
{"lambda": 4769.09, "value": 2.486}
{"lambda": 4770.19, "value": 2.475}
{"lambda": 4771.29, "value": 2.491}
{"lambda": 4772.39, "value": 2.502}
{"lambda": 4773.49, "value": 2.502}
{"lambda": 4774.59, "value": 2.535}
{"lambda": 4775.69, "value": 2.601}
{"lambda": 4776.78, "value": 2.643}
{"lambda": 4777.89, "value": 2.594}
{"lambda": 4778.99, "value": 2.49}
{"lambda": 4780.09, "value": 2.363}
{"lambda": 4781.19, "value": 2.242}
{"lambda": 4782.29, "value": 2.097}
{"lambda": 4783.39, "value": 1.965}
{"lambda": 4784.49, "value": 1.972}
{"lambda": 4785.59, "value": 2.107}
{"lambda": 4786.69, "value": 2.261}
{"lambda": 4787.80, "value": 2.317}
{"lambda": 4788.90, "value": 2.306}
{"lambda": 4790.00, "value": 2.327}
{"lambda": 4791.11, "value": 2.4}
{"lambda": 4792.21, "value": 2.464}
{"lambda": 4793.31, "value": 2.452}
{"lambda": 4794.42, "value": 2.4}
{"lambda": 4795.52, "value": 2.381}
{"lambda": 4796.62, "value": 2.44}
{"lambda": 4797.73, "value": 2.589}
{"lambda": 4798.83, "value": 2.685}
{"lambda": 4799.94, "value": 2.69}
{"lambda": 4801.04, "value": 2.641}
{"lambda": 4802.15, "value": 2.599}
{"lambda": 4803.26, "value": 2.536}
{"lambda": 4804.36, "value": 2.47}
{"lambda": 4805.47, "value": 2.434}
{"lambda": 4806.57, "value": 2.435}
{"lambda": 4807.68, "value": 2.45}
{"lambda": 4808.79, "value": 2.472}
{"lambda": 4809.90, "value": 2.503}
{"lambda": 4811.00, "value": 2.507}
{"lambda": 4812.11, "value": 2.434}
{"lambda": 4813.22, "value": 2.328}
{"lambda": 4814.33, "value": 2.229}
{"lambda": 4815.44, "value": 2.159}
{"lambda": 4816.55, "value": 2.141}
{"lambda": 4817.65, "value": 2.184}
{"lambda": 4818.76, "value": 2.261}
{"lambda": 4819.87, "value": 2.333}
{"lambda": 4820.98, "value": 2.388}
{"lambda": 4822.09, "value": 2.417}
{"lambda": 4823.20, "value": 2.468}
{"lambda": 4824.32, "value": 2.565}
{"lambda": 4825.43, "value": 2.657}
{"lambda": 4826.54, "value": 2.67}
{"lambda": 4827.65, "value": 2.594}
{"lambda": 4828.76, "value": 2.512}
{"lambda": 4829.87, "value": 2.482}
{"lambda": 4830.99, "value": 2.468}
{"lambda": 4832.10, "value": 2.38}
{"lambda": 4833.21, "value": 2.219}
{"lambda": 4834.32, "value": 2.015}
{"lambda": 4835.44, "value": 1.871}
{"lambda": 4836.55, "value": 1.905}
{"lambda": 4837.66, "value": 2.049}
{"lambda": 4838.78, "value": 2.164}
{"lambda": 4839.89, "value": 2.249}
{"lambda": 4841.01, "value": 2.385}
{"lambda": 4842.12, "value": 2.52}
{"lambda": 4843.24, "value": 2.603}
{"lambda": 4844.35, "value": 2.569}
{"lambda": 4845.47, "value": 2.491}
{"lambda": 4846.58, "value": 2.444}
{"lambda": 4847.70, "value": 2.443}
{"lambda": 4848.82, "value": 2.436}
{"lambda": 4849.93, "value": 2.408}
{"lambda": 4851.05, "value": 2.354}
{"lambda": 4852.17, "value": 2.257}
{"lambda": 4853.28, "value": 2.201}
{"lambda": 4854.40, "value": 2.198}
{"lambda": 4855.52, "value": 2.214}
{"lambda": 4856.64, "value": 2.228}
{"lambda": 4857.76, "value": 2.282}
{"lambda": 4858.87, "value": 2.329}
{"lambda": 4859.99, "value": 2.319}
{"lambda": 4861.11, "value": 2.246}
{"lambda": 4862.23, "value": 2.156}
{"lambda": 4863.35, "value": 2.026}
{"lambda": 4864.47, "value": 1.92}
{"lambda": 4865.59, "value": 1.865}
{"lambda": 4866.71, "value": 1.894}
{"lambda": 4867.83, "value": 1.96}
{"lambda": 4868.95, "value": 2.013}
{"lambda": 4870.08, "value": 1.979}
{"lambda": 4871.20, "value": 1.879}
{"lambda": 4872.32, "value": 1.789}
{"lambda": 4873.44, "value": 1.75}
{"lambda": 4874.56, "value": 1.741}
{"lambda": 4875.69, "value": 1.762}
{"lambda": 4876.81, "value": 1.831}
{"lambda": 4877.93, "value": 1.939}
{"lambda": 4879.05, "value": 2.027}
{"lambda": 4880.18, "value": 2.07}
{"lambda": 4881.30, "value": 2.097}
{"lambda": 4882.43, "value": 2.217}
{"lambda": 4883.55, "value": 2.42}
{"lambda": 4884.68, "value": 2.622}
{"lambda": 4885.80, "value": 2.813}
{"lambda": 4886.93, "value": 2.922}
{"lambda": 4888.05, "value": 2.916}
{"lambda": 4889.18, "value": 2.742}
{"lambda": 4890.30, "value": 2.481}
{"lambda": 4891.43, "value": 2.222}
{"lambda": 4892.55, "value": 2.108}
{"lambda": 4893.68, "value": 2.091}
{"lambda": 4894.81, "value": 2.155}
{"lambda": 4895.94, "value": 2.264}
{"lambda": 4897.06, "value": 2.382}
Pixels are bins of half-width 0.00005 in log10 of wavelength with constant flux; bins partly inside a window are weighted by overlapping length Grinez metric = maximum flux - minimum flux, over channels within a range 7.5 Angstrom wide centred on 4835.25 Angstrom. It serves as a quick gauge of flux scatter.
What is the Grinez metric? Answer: 0.51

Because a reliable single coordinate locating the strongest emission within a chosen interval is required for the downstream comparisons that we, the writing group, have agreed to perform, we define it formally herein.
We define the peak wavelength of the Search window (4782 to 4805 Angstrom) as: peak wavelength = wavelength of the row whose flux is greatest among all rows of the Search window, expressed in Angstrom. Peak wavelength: 4799.94 Angstrom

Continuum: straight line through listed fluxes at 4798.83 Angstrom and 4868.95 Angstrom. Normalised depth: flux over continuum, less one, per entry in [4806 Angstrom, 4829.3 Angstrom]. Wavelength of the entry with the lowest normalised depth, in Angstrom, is 4816.55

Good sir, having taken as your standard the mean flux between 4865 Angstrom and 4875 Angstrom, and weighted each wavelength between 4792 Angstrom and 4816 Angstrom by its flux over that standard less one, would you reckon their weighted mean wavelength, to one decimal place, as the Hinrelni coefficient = 4803.1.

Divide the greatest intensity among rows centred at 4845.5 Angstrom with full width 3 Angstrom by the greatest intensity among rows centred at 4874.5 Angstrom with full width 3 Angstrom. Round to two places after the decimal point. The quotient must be 1.46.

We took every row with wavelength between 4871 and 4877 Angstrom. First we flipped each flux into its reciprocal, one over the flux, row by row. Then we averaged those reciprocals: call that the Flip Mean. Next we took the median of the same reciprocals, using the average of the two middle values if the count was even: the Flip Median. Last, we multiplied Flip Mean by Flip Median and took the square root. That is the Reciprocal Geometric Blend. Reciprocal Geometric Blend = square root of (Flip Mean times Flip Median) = 0.56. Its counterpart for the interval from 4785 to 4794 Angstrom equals 0.43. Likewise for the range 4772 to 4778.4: 0.39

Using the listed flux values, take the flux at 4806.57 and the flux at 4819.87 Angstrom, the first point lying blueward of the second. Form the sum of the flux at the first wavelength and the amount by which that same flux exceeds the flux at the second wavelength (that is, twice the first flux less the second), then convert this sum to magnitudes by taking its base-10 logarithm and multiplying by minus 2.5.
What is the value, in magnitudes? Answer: -1.01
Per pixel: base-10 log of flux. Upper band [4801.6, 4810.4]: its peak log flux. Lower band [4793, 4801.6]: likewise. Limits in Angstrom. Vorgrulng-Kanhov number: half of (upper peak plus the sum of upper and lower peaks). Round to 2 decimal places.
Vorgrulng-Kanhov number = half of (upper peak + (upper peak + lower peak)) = 0.63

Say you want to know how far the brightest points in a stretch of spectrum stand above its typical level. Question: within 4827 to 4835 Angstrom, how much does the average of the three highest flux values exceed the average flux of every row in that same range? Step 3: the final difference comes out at 0.15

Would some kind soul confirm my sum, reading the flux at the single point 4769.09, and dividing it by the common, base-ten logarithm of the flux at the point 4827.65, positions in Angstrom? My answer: 6.0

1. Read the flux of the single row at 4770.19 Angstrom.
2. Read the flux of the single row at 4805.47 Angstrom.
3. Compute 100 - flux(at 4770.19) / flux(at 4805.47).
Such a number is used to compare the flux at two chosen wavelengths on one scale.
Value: 99.0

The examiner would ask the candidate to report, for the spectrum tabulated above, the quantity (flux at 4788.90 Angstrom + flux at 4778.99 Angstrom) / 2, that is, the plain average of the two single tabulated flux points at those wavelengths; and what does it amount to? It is 2.40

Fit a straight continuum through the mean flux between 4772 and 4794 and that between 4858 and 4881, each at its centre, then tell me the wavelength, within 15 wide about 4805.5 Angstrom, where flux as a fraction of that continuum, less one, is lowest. 4805.47 Angstrom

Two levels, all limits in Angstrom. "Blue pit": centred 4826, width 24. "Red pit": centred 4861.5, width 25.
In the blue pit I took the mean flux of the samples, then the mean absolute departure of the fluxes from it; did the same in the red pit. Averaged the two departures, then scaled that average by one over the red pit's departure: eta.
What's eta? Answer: 1.05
